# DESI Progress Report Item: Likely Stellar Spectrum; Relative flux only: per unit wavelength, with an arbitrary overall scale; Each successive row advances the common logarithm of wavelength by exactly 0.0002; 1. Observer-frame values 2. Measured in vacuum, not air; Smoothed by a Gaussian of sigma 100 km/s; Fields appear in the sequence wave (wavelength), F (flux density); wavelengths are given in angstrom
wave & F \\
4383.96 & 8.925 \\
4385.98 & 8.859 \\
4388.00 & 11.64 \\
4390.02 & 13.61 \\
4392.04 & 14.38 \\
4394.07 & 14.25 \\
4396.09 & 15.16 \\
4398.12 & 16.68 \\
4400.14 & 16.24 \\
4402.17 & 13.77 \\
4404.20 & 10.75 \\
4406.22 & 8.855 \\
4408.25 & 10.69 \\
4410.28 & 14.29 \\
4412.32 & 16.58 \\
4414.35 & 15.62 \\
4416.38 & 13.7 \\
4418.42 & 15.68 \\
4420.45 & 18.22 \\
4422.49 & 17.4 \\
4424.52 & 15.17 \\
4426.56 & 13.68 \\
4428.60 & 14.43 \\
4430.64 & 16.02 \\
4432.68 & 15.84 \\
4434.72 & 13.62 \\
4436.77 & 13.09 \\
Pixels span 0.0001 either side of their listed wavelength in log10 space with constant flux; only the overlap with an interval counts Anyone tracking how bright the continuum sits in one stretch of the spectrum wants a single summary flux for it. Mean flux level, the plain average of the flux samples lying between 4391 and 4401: 15.3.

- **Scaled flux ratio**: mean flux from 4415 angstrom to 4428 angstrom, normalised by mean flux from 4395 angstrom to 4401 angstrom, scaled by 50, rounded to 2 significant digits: 49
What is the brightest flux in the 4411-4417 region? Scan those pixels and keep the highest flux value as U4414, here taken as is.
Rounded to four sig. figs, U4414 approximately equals 16.58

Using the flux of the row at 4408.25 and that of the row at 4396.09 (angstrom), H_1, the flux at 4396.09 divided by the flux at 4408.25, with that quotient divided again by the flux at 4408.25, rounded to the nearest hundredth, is 0.13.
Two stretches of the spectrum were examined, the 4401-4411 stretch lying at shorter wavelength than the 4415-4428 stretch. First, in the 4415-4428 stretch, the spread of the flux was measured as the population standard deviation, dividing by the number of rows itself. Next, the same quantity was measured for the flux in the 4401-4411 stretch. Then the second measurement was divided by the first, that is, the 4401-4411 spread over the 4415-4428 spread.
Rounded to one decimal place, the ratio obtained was 1.2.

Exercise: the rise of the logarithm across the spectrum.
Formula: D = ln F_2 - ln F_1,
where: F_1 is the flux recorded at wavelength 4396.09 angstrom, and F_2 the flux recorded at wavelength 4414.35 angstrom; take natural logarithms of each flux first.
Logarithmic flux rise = 0.0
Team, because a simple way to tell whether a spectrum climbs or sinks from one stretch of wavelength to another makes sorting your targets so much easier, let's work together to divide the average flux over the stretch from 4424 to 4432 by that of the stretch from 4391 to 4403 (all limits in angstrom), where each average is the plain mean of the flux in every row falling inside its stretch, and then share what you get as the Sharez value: 0.98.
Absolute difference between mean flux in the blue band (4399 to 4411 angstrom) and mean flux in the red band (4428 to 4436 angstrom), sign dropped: 2.5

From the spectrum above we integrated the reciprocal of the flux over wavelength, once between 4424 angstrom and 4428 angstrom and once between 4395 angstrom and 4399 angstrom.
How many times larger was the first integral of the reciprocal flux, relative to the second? 1.11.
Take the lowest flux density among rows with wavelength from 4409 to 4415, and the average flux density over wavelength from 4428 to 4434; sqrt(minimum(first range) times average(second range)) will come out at 14.8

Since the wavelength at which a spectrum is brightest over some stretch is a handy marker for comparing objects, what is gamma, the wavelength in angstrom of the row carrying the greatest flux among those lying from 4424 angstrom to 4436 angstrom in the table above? 4430.64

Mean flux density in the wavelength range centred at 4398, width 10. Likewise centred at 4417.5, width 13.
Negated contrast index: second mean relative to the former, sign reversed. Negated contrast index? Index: -1.1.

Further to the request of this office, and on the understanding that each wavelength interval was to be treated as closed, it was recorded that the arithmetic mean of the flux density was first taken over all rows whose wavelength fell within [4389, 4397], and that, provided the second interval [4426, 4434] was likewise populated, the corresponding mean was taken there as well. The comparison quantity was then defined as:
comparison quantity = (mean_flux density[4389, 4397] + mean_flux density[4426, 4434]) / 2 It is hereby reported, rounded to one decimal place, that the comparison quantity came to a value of 14.7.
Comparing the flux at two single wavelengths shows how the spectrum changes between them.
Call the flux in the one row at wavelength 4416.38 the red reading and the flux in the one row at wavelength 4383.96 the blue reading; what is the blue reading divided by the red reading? 0.65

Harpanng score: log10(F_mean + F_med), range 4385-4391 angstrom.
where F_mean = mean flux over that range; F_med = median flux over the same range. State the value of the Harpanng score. 1.36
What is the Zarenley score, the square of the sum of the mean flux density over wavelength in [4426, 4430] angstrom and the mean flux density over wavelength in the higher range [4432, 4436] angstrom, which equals 829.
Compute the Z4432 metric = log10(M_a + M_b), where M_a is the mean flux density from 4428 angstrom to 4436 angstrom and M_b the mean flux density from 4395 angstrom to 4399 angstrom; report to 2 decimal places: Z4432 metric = 1.49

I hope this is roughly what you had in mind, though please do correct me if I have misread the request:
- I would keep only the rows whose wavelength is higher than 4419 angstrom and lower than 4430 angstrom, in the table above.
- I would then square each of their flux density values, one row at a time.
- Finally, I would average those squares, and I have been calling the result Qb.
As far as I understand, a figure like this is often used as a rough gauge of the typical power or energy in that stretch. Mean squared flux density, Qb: 252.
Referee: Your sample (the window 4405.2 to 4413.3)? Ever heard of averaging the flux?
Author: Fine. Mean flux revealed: 12.6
